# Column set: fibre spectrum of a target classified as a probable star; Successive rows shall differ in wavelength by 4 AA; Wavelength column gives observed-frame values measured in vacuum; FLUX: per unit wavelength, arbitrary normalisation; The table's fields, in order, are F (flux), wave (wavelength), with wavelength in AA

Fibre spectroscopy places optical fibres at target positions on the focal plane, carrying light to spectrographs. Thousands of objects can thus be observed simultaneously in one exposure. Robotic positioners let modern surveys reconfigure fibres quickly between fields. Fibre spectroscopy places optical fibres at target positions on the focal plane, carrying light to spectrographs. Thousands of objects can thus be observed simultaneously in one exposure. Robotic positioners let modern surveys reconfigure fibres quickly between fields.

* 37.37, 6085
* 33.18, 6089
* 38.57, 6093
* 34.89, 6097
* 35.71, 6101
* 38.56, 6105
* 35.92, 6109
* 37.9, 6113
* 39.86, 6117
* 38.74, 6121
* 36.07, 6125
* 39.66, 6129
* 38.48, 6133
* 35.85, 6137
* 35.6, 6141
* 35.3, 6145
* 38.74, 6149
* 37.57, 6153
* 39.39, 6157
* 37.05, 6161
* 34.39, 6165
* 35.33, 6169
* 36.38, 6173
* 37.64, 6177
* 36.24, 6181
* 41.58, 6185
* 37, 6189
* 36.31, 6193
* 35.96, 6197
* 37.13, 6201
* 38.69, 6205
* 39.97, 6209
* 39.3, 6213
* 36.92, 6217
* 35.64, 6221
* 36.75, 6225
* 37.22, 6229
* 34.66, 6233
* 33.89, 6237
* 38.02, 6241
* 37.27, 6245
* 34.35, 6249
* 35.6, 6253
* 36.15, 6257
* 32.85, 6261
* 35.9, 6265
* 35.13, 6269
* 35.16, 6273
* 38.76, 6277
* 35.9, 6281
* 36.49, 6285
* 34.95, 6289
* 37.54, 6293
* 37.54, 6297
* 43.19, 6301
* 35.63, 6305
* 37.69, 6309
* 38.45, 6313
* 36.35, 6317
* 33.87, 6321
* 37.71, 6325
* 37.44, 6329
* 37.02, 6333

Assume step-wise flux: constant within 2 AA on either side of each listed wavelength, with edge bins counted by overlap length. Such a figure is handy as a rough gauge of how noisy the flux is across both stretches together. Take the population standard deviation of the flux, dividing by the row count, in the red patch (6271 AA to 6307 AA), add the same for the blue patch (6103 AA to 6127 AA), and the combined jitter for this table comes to 3.8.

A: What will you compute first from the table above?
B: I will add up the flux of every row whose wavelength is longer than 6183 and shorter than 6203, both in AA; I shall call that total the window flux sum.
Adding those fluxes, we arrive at 188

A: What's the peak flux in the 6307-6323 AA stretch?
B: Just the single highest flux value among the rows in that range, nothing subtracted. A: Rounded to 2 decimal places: 38.45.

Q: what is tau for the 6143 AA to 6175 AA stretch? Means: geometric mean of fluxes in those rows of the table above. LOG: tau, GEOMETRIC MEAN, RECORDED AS 36.7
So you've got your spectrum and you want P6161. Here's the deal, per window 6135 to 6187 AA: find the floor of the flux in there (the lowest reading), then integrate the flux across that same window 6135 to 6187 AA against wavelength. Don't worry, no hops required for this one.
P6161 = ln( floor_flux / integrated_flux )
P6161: -4.02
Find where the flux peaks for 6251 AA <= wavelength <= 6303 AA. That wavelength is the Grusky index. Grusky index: 6301 AA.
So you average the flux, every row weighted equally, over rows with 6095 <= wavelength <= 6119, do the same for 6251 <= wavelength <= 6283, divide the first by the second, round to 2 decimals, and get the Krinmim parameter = 1.04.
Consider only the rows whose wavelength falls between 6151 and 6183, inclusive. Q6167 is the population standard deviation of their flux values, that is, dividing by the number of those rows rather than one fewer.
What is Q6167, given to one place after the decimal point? 1.4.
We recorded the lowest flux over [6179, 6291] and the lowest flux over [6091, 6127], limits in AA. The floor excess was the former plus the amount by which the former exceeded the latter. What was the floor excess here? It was 31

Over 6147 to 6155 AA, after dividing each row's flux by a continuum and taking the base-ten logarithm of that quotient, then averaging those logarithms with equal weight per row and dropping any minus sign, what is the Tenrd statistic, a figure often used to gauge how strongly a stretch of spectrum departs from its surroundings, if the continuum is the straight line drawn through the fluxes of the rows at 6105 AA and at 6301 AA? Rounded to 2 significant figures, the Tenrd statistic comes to 0.017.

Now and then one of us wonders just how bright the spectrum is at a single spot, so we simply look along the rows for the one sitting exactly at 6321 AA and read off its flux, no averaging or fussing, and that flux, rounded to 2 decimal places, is 33.87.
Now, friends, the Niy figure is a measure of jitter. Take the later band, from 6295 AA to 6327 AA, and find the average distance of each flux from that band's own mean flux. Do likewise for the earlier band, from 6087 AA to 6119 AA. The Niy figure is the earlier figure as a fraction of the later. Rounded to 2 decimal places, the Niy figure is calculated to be 1.11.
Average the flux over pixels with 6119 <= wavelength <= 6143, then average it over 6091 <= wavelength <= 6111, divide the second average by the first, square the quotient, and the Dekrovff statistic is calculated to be 0.96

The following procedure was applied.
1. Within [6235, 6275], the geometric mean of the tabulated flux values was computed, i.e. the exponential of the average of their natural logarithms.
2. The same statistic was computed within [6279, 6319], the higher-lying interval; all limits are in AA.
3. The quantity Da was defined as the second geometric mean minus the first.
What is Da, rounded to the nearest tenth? 1.9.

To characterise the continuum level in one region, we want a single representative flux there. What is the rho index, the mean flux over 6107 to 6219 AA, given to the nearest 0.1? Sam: 37.5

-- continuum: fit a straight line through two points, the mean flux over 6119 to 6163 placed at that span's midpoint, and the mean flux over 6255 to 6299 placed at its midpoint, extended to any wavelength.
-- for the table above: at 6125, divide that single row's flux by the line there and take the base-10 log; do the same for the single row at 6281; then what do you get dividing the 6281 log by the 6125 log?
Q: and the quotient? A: 0.1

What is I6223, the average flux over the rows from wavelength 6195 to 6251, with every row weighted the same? 36.8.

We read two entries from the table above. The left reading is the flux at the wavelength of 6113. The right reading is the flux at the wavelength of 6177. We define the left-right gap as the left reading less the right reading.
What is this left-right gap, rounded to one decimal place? 0.3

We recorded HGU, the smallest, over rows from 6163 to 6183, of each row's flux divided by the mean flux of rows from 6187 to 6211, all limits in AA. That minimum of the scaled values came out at 0.917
